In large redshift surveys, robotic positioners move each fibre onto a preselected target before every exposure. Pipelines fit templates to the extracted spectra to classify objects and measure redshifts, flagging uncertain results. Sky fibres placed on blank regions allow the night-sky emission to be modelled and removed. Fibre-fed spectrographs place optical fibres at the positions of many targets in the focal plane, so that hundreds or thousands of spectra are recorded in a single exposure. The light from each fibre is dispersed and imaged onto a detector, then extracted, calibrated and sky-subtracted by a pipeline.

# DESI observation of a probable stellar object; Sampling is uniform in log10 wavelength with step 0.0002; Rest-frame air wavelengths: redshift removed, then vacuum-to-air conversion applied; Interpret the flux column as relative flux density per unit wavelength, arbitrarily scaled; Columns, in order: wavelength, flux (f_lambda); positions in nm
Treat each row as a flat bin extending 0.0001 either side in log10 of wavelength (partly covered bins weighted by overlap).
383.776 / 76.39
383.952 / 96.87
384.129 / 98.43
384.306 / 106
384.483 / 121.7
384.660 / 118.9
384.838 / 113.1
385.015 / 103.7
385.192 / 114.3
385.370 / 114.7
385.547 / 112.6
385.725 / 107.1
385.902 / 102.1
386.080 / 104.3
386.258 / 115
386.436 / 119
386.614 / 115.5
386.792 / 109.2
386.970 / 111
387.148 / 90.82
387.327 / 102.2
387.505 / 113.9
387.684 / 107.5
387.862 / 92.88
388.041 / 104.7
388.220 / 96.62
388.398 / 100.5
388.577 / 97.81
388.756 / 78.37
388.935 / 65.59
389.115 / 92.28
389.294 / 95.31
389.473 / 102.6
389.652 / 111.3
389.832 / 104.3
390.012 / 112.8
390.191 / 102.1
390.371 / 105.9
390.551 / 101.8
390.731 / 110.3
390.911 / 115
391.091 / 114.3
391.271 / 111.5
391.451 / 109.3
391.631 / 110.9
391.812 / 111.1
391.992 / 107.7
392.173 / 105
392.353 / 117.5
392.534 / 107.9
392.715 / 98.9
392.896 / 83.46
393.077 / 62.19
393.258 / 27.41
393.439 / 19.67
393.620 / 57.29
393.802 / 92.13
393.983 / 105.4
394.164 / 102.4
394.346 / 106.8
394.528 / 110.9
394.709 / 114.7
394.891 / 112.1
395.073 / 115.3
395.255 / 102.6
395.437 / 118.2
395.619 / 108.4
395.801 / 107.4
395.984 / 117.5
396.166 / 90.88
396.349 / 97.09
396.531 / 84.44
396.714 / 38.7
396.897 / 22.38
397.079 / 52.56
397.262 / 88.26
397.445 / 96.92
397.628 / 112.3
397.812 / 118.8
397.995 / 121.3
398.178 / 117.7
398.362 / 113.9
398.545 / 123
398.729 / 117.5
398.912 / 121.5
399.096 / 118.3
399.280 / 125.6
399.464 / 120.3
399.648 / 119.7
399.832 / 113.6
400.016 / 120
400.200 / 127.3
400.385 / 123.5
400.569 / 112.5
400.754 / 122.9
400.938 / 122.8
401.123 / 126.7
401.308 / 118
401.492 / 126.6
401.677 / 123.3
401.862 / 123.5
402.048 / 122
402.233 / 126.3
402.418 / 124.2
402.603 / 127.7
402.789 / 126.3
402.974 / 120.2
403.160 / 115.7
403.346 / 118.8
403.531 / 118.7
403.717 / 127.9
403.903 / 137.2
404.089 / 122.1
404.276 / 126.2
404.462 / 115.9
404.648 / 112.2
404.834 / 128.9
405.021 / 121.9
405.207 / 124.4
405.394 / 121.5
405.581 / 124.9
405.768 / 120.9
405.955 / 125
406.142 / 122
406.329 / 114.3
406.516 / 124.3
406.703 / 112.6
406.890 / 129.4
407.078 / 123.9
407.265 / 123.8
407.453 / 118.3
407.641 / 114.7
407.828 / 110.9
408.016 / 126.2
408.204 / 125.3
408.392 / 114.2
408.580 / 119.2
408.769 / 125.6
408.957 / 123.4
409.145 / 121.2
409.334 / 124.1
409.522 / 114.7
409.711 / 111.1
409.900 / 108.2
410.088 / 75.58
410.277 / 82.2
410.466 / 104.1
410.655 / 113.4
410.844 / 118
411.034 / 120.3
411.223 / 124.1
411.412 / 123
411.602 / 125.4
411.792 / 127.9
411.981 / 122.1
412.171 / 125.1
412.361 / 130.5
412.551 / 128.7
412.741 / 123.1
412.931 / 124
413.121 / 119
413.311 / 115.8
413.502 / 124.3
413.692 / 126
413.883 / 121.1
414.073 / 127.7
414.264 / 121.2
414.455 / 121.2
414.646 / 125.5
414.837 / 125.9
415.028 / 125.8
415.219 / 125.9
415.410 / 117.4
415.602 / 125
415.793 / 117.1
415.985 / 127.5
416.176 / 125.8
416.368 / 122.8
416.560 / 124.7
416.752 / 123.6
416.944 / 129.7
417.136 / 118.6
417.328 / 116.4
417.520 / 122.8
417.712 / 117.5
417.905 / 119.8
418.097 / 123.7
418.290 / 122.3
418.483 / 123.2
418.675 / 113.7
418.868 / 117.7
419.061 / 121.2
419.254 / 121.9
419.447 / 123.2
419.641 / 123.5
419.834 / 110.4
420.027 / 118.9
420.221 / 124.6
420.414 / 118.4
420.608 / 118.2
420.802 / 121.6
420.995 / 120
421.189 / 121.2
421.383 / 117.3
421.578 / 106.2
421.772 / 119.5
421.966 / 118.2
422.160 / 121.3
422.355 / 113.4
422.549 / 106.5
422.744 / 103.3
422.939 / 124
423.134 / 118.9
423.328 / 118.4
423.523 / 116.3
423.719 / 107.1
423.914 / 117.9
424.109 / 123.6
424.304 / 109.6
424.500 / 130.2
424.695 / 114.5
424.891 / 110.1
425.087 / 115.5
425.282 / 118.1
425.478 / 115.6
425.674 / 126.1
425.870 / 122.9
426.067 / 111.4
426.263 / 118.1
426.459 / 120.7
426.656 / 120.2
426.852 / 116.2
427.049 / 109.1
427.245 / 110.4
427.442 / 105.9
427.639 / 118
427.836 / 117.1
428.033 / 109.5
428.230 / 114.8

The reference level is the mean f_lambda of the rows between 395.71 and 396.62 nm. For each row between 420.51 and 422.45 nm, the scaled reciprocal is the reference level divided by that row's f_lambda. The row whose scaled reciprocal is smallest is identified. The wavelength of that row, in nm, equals 420.802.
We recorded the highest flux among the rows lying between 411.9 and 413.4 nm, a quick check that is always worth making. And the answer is 130.5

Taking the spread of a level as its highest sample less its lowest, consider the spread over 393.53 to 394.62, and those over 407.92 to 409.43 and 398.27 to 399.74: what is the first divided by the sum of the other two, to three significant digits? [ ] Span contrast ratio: 2.26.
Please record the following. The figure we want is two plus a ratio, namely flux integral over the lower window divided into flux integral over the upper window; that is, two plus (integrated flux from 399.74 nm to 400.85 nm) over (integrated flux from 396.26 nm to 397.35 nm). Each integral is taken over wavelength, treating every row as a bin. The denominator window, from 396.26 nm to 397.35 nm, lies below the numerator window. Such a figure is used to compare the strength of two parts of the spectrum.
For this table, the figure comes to 3.9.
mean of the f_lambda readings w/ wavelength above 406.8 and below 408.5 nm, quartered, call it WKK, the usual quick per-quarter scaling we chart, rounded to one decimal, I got 30.2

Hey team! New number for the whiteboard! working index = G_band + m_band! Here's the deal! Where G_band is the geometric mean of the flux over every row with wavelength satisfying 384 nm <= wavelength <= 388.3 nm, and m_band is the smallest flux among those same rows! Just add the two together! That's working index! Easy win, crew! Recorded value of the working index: 199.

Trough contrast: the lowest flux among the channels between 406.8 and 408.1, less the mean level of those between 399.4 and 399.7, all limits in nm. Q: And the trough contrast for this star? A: -9.1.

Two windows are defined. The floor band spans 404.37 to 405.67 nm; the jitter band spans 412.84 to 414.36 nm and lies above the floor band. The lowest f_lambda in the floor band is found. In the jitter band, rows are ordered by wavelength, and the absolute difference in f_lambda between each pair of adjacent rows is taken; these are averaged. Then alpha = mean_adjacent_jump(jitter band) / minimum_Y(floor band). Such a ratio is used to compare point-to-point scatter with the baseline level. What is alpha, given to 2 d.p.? 0.05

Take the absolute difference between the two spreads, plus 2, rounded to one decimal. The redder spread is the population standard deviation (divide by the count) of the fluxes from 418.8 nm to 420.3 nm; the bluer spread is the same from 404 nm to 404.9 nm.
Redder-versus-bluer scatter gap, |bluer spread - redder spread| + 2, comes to 3.9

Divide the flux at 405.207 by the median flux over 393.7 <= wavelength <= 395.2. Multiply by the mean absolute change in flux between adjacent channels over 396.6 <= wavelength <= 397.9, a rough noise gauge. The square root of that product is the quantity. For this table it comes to 4.6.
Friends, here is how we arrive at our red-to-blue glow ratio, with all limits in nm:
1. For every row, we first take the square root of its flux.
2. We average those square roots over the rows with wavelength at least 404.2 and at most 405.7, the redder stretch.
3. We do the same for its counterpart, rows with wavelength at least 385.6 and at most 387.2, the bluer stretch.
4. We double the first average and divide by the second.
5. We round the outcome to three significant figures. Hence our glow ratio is 2.12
